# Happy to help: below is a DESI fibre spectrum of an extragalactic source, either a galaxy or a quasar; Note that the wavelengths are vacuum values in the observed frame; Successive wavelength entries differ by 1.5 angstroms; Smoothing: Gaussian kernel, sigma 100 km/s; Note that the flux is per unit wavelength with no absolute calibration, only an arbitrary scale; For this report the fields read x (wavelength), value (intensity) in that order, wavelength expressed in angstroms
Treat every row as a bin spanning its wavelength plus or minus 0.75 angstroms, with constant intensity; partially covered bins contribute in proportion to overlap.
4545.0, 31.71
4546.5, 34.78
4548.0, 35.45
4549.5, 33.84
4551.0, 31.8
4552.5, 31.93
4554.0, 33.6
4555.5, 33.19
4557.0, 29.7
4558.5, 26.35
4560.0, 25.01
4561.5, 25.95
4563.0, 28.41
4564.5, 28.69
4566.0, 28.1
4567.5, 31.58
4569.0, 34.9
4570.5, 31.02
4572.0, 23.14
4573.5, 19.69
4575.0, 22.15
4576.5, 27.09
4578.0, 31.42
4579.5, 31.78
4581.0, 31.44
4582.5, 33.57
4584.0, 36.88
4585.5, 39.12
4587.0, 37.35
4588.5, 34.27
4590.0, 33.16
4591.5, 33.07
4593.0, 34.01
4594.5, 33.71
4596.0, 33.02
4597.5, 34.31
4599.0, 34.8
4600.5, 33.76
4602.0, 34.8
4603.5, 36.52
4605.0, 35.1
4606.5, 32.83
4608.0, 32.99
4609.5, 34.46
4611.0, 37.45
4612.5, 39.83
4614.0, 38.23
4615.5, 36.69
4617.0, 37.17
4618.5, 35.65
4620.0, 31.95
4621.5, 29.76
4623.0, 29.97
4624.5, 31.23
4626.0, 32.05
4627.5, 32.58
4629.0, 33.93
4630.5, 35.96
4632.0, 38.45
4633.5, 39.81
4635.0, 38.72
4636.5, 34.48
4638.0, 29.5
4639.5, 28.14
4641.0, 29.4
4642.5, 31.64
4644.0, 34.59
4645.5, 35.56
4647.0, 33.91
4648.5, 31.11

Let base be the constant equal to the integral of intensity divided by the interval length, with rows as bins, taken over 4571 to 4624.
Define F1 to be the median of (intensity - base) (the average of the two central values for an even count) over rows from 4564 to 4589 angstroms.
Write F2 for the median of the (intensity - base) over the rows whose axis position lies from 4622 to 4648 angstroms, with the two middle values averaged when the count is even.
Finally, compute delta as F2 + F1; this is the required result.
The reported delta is -1.0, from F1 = -1.7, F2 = 0.8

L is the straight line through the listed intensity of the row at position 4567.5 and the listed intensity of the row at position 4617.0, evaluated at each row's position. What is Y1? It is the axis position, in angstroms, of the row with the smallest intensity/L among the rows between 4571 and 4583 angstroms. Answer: 4573.5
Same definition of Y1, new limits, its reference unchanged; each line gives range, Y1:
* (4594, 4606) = 4596.0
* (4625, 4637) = 4626.0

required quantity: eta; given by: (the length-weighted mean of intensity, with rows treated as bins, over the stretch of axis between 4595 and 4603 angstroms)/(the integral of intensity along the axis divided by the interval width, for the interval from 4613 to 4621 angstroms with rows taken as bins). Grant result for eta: 0.95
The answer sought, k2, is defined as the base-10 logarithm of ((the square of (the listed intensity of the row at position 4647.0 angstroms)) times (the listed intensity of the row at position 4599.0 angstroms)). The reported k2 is 4.60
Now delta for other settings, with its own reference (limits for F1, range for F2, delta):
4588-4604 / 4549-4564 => -1.6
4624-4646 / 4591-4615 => 2.0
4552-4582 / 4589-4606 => -3.1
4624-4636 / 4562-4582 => -2.7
